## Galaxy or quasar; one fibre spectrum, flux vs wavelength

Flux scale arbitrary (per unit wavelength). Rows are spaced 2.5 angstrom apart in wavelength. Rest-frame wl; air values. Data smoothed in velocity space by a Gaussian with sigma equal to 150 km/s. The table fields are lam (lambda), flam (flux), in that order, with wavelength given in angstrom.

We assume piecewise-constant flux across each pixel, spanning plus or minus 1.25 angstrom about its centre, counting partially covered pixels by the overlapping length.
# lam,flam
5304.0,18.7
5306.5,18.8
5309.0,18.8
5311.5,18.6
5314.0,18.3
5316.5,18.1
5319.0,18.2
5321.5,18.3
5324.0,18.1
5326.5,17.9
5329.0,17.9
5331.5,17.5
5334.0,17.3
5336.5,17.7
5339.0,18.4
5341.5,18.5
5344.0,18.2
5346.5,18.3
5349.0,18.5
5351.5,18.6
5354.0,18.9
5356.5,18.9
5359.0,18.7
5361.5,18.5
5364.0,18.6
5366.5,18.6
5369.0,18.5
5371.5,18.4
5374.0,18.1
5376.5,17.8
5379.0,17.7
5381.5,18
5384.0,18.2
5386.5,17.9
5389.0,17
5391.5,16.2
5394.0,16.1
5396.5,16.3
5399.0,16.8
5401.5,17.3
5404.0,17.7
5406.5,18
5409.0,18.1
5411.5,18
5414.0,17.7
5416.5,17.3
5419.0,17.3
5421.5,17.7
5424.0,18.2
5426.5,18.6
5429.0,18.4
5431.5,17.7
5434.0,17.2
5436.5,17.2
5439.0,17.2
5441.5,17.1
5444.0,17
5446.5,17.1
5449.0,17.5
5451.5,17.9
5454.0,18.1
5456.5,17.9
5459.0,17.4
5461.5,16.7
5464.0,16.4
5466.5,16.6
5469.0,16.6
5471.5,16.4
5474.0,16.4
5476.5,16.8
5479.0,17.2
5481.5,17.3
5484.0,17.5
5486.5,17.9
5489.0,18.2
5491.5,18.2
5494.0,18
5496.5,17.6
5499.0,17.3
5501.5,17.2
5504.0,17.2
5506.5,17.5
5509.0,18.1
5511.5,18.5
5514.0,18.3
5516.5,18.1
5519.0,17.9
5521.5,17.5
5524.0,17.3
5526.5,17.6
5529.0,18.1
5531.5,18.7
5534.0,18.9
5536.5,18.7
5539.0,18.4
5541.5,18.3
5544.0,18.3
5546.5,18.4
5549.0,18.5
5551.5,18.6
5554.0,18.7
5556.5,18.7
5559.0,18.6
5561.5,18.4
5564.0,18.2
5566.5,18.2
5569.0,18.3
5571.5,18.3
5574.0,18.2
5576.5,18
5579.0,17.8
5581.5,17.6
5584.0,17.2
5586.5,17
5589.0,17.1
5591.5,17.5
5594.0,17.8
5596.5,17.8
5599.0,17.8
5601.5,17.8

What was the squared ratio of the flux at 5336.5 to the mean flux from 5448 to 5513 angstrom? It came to 1.03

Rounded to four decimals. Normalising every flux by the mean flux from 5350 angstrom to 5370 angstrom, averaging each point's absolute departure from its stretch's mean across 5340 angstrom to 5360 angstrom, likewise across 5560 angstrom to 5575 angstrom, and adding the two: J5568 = 0.0143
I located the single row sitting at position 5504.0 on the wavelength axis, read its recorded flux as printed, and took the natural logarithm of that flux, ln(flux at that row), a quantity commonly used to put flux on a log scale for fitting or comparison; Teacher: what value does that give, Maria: 2.845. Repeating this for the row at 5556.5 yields 2.929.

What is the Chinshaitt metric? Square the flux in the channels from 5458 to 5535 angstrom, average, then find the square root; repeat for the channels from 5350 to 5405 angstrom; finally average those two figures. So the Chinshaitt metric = 17.71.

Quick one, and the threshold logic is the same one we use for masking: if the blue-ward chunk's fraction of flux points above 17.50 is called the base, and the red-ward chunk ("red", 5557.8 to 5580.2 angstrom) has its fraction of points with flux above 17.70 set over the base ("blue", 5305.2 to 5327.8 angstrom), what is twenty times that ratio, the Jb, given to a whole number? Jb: 20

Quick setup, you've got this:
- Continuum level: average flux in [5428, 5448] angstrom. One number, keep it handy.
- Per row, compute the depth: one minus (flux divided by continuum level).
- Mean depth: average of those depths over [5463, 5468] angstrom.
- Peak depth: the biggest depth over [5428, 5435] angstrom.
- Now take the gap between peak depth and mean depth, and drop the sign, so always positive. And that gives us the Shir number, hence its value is 0.04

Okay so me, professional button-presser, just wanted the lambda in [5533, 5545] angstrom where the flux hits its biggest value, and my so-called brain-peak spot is 5534.0 angstrom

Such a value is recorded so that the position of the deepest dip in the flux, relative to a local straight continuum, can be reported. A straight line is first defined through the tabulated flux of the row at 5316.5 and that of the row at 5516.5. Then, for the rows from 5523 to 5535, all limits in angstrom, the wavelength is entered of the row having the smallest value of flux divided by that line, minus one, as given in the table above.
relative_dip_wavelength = 5524.0 angstrom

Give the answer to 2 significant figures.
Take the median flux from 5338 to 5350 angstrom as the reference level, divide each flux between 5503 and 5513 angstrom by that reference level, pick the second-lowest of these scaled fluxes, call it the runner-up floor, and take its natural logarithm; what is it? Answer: -0.050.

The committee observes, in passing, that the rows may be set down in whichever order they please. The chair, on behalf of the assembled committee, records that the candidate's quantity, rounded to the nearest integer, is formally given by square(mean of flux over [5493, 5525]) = 314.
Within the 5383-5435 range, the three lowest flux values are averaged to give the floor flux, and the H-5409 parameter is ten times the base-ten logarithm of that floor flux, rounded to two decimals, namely 12.10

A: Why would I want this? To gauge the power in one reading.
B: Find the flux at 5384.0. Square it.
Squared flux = 331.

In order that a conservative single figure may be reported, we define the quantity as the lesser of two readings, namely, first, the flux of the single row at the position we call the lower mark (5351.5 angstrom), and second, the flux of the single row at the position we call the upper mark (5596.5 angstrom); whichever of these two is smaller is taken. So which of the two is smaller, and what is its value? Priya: 17.8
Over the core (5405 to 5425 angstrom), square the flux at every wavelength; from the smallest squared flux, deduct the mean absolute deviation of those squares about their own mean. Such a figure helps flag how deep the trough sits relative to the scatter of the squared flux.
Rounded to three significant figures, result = 289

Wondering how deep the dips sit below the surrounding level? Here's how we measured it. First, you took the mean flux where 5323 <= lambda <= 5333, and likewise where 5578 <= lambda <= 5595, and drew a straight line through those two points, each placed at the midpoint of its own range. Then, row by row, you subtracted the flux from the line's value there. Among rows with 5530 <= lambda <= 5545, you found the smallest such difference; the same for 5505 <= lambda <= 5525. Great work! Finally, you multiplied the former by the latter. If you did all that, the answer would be 1.3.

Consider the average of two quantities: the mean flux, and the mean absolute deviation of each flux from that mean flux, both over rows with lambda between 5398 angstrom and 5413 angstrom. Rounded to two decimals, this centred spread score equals 9.03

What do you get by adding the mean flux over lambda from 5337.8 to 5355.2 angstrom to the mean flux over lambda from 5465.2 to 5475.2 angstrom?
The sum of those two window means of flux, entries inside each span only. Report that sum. 35.0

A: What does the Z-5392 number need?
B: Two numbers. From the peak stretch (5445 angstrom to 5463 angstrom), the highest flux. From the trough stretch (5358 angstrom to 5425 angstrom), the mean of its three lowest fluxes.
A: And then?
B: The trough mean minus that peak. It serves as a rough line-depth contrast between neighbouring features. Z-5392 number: -1.9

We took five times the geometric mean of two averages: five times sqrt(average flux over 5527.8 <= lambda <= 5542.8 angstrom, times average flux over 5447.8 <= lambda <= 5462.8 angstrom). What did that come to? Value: 90.2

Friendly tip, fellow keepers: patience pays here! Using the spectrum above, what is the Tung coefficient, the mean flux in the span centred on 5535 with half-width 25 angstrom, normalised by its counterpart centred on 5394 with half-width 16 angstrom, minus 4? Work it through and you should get -2.94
